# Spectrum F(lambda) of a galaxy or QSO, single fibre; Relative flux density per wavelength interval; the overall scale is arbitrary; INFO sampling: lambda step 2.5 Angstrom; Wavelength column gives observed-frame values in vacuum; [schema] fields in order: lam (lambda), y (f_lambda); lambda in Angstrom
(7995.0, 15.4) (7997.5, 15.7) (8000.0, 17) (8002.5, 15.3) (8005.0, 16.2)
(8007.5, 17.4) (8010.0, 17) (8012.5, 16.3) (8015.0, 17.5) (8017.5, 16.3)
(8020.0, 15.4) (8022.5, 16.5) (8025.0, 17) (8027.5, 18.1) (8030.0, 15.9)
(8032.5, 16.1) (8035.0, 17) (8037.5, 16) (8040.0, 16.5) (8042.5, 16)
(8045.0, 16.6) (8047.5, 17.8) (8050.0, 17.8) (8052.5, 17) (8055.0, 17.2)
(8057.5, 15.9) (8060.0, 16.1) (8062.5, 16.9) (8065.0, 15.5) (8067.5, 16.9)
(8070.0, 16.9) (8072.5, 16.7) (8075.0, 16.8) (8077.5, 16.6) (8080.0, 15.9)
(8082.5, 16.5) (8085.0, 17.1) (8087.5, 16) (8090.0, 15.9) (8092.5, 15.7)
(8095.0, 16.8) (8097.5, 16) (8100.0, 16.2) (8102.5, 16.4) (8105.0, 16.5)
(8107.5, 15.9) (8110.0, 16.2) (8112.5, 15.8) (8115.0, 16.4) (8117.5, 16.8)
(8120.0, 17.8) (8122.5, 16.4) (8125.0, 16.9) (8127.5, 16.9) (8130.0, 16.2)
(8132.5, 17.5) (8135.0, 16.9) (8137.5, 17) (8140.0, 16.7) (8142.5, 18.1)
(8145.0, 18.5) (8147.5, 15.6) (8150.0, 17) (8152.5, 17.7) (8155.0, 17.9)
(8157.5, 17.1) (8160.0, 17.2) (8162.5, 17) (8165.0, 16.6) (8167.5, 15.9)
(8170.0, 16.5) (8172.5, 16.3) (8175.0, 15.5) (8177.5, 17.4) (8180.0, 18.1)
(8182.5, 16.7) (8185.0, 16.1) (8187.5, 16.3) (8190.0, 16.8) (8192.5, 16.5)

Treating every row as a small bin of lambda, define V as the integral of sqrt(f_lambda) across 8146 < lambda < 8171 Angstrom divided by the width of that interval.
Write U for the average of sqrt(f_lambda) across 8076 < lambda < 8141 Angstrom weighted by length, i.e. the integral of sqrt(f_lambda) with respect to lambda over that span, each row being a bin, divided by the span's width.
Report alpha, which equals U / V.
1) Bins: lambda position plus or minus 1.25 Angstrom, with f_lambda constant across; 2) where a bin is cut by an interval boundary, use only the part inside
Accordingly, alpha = 0.99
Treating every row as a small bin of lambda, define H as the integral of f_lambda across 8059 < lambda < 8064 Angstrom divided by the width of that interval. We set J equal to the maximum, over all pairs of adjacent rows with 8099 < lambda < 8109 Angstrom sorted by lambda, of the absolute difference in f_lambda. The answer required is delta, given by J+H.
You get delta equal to 17.07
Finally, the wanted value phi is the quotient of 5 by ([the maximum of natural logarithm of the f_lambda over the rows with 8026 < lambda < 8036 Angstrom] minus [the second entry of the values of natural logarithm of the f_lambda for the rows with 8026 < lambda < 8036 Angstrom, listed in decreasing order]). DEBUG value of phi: 80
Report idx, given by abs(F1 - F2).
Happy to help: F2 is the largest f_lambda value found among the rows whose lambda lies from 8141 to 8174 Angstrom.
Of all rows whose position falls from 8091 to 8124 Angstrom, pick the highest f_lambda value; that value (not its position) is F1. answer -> 0.7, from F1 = 17.8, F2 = 18.5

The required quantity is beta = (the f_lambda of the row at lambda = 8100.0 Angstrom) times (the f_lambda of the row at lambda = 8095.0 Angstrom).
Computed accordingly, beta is 272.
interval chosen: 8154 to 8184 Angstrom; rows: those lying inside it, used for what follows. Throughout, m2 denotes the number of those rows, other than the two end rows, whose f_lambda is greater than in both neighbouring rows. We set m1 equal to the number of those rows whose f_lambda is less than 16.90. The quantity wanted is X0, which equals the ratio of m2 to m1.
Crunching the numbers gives 0.50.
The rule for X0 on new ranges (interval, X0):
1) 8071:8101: 0.27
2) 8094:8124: 0.27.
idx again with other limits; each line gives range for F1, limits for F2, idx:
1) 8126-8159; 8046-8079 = 0.7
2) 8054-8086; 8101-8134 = 0.6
